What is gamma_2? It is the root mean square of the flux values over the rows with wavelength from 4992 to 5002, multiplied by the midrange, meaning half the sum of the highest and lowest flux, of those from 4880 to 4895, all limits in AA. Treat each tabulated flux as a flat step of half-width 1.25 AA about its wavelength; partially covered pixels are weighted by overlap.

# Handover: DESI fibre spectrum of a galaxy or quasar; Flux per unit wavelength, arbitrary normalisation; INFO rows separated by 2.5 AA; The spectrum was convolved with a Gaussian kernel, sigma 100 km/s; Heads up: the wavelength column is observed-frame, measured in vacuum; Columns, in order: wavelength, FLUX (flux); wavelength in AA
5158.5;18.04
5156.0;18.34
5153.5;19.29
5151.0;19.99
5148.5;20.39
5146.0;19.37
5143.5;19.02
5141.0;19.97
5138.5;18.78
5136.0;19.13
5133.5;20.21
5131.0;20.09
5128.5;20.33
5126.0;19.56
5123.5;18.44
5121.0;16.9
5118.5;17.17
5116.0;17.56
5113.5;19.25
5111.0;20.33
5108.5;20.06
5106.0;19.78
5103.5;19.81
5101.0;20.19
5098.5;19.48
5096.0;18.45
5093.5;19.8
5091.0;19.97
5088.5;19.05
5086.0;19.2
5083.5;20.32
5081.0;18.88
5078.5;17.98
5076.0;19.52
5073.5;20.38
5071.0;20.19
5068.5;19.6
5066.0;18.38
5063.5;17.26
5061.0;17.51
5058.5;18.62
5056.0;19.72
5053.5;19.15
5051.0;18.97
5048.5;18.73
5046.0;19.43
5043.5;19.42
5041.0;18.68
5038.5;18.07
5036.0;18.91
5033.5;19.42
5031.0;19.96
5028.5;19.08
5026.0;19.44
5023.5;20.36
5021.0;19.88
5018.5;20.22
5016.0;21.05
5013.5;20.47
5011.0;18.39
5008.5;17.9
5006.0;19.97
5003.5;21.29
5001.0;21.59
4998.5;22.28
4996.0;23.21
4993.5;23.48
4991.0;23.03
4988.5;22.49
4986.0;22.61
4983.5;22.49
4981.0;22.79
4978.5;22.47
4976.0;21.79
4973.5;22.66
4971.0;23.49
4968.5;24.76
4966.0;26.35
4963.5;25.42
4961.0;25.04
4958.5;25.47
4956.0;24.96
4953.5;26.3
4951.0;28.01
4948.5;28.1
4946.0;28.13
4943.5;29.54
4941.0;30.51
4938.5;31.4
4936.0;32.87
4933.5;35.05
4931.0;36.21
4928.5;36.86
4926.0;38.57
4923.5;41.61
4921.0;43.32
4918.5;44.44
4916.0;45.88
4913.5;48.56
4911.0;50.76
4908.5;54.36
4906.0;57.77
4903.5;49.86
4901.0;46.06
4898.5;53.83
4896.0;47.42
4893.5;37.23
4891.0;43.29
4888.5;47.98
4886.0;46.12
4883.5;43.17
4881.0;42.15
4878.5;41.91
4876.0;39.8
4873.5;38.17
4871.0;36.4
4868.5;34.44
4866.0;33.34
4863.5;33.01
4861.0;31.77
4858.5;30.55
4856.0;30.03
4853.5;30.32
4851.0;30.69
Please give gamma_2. 965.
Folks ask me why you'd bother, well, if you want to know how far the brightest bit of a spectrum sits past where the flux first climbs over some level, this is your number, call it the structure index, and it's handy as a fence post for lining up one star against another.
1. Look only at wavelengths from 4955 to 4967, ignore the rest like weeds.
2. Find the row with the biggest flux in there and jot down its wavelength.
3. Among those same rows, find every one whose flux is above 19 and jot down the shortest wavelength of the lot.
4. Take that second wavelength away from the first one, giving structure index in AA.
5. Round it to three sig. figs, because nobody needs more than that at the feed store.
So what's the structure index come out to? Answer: 10.0 AA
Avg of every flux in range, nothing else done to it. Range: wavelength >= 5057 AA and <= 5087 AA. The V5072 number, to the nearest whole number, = 19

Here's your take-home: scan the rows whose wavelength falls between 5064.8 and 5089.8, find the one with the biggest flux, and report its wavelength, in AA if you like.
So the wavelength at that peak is 5073.5 AA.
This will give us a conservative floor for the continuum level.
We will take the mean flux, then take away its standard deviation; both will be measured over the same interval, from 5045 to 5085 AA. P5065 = 18.1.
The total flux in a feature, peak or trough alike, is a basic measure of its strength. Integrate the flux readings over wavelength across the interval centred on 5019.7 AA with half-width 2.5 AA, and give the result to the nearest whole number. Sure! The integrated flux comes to 100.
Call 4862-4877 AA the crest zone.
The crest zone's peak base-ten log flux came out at 1.60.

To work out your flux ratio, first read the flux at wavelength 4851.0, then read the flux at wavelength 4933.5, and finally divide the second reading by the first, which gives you 1.1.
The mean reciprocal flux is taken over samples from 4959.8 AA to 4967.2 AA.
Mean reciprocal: 0.039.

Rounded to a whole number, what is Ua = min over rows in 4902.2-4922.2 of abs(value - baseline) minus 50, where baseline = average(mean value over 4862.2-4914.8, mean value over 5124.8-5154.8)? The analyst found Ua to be -39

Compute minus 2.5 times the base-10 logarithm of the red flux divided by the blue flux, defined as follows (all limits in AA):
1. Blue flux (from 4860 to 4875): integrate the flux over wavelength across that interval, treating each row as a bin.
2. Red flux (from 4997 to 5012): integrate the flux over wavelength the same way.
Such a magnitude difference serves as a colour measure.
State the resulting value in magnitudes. 0.58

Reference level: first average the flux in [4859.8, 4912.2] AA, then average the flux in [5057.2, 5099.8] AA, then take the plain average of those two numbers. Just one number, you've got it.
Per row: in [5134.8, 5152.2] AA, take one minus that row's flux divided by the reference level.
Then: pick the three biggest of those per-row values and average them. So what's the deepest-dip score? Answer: 0.39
